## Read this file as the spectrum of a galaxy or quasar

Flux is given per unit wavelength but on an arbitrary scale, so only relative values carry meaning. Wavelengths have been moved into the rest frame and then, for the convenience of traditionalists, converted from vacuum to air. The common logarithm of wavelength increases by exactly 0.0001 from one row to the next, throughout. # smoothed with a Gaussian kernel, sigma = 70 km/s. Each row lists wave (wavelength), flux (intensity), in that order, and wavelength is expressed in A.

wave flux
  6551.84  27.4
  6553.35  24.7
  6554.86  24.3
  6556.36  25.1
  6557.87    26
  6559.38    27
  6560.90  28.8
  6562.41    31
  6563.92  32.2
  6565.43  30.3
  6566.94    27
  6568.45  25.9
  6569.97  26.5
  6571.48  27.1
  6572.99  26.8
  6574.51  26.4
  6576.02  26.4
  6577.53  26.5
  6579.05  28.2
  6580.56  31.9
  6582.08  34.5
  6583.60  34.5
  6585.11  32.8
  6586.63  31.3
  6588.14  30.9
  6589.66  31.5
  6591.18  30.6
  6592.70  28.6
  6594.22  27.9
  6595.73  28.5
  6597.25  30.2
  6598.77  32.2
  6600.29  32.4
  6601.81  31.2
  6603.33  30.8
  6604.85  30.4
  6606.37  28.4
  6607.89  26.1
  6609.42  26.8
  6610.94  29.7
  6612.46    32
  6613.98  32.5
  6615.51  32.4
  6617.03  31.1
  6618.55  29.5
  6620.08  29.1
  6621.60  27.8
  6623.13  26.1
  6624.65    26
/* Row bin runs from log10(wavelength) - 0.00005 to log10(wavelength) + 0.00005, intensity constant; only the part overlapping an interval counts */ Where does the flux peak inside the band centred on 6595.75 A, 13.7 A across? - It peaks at 6600.29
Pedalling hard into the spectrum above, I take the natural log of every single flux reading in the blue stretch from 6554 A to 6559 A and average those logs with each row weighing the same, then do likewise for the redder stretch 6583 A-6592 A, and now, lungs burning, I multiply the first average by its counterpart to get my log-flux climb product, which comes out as 11.2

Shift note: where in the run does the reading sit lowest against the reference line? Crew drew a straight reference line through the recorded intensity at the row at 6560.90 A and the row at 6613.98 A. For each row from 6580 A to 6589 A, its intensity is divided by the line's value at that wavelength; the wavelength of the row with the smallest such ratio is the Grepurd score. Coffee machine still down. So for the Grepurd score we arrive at 6588.14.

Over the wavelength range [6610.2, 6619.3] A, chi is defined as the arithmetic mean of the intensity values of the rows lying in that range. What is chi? 31.2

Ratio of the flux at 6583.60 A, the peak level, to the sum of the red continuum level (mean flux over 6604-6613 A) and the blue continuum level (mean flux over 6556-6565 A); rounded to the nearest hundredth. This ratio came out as 0.60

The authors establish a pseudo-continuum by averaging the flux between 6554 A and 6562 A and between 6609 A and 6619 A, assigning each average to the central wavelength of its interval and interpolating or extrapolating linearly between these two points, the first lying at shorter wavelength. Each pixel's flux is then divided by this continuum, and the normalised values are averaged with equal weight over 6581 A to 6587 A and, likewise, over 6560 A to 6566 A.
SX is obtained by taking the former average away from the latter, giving -0.03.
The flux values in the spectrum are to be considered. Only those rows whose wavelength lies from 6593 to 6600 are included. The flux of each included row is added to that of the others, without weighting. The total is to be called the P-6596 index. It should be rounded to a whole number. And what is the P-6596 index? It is 119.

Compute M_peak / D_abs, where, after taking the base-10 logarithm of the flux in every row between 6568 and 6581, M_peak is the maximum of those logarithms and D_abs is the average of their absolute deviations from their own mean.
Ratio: 81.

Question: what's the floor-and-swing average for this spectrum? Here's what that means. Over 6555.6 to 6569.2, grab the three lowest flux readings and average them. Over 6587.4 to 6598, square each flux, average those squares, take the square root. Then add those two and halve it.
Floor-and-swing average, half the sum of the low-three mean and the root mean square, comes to 27.72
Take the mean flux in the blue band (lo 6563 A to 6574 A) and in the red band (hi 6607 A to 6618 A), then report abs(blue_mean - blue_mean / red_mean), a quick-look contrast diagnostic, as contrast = 27.0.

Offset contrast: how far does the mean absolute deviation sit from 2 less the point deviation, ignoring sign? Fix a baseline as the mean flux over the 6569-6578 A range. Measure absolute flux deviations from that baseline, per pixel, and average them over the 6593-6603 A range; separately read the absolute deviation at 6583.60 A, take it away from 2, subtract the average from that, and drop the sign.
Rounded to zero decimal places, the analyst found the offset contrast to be 10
